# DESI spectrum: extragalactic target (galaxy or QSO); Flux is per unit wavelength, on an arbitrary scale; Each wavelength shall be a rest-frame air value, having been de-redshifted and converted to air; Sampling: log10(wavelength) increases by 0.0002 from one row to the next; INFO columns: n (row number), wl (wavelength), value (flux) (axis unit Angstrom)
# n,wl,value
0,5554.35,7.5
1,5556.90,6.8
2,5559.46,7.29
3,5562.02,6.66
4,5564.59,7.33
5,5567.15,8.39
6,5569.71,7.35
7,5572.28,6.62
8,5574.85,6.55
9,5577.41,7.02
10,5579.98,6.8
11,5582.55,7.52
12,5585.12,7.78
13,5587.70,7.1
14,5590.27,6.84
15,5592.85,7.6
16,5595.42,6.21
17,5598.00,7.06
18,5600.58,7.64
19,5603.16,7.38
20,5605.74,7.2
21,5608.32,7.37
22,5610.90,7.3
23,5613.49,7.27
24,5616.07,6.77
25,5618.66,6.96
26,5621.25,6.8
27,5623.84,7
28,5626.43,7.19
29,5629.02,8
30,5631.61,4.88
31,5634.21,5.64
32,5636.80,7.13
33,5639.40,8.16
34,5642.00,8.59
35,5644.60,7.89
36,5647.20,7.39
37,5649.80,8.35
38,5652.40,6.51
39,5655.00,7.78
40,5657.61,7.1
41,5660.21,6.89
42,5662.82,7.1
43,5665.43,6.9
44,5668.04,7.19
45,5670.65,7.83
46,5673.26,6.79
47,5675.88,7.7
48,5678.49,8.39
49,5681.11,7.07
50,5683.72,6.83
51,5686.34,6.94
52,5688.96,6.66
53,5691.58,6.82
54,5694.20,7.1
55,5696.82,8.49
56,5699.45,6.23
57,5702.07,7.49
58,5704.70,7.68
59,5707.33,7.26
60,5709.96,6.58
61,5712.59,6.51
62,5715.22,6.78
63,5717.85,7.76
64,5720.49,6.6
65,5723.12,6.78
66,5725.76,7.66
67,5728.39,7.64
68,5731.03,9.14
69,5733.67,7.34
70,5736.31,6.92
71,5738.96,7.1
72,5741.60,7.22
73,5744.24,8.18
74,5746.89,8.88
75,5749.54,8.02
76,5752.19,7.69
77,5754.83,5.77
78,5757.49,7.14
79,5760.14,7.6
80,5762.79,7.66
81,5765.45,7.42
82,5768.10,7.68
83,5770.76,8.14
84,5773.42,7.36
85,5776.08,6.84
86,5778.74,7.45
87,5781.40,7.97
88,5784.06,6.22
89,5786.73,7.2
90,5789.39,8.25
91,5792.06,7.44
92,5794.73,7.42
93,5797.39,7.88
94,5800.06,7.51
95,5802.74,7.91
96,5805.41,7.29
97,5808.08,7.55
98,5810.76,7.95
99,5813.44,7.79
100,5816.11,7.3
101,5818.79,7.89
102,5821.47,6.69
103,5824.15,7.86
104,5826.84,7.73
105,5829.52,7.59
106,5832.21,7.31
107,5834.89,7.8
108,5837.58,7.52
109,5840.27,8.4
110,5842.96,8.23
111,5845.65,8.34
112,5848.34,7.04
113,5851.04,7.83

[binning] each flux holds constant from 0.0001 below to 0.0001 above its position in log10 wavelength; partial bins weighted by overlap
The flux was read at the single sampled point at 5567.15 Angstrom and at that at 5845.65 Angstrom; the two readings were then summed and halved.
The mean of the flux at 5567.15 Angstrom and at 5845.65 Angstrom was 8.4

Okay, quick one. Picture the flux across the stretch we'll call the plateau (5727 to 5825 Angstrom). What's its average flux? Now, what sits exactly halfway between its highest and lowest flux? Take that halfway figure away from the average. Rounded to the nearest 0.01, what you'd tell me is 0.09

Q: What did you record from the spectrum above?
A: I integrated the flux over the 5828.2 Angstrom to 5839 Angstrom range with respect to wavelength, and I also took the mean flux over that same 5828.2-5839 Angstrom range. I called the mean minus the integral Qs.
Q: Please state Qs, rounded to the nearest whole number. -74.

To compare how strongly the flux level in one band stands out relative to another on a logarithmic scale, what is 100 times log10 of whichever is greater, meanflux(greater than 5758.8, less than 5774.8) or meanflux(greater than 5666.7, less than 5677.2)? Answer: 88.3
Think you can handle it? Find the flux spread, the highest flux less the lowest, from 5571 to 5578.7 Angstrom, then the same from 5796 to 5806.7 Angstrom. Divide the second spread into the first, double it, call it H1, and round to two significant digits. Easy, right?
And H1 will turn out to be 1.5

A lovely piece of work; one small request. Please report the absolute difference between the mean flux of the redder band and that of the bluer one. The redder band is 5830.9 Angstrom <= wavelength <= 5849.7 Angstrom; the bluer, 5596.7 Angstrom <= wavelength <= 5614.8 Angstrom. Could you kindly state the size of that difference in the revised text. 0.5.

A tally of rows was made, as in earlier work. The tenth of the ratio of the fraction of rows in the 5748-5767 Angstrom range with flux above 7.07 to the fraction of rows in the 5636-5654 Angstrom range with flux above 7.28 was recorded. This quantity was 0.12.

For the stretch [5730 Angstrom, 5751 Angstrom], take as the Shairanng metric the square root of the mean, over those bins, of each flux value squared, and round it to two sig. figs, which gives 7.9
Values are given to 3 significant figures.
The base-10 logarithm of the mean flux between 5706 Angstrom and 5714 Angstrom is 0.831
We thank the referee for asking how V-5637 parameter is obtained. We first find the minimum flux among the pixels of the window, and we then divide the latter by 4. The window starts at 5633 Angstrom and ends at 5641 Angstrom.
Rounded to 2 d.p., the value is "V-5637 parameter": 1.41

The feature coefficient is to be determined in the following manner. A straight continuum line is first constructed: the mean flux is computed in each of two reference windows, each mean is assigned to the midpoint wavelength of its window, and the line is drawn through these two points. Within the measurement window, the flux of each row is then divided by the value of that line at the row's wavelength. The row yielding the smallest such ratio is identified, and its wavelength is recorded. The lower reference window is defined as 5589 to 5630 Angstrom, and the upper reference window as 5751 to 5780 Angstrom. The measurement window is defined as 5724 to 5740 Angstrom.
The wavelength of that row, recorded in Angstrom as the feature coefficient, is 5736.31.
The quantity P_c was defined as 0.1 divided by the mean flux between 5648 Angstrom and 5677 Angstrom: 0.0137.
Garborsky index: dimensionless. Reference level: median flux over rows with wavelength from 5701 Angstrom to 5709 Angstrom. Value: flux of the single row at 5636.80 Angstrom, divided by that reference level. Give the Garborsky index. 0.95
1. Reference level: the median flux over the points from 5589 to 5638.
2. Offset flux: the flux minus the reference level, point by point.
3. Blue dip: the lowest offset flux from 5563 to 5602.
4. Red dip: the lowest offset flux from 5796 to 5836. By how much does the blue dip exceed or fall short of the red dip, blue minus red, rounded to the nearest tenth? -0.5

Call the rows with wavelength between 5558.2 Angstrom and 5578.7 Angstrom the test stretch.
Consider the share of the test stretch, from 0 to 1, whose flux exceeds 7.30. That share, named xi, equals 0.375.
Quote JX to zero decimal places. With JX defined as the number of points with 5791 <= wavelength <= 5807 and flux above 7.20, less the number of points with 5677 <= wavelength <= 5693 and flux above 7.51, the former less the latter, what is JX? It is 5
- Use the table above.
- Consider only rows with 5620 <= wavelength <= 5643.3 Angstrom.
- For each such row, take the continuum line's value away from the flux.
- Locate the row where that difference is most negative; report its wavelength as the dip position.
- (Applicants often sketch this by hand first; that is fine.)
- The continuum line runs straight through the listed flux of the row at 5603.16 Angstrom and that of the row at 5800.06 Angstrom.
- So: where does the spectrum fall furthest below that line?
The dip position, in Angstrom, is 5631.61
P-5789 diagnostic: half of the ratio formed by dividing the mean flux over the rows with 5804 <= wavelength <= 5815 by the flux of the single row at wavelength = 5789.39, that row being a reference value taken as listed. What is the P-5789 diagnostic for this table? 0.463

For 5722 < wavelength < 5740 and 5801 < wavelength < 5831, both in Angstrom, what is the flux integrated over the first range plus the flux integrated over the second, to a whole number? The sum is 363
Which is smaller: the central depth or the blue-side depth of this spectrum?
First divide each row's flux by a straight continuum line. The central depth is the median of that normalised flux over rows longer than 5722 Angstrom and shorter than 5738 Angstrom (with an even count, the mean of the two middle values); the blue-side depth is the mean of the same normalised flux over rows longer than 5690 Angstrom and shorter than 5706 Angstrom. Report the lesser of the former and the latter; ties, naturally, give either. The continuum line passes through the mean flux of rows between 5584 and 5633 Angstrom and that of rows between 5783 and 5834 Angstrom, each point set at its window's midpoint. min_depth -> 1.00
